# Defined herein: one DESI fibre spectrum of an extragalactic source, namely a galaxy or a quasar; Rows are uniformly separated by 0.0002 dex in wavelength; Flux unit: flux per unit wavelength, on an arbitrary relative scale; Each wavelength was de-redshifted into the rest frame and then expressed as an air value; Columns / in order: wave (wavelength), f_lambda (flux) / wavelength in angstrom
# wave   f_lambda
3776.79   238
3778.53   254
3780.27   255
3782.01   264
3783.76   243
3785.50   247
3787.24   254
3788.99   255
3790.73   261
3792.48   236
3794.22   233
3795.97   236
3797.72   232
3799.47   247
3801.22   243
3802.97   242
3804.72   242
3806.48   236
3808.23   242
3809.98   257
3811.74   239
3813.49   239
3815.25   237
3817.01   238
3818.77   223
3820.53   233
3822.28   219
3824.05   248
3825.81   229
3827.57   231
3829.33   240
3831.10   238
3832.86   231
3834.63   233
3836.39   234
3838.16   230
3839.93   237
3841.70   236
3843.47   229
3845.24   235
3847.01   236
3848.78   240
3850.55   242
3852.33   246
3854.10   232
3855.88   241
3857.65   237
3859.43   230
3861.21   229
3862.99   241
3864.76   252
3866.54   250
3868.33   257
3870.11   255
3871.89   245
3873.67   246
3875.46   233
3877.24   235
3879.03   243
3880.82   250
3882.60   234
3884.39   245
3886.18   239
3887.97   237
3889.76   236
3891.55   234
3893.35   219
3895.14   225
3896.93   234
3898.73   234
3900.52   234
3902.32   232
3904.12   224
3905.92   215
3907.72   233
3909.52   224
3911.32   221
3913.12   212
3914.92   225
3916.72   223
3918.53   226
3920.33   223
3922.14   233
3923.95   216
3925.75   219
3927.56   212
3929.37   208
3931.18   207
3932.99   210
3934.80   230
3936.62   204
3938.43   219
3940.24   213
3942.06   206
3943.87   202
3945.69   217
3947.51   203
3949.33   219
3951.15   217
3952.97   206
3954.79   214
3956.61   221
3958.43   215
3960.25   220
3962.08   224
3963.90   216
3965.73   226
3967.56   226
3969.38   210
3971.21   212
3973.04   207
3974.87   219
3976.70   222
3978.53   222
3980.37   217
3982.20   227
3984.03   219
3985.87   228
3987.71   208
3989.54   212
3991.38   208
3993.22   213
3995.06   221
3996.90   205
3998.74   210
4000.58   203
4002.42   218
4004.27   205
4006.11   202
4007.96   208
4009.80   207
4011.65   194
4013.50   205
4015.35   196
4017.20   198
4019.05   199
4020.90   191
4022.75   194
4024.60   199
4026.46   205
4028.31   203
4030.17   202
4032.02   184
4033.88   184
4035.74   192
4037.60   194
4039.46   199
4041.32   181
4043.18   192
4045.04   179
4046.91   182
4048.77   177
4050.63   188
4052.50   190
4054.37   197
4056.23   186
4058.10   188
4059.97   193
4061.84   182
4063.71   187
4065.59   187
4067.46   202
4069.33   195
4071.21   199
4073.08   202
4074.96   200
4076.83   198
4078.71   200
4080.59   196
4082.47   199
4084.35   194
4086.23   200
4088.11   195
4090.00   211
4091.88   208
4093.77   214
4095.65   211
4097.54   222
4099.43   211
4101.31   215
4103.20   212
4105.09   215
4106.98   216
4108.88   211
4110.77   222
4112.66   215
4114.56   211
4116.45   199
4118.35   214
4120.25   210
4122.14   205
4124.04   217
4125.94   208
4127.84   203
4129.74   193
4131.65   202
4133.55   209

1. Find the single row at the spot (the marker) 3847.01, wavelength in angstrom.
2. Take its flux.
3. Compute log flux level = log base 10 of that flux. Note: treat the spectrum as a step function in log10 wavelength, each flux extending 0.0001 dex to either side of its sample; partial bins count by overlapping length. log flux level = 2.37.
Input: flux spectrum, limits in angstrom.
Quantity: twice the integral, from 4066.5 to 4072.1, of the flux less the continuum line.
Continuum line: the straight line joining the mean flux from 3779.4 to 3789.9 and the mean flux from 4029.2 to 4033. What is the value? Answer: 168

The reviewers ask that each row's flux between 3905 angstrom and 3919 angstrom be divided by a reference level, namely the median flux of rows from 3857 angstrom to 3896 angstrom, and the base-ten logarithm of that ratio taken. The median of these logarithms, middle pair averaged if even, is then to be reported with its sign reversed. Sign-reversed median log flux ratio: 0.027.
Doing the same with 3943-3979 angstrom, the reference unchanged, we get 0.040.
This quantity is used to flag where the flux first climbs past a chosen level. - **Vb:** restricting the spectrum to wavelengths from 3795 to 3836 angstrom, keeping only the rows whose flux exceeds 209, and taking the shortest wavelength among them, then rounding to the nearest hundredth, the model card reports 3795.97 angstrom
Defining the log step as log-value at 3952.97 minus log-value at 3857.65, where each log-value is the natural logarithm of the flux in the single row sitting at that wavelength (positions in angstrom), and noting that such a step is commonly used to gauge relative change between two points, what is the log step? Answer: -0.14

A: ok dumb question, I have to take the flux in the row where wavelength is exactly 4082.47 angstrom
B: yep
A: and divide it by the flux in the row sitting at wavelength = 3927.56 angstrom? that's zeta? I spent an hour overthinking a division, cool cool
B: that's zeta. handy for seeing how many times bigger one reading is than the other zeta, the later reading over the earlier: 0.94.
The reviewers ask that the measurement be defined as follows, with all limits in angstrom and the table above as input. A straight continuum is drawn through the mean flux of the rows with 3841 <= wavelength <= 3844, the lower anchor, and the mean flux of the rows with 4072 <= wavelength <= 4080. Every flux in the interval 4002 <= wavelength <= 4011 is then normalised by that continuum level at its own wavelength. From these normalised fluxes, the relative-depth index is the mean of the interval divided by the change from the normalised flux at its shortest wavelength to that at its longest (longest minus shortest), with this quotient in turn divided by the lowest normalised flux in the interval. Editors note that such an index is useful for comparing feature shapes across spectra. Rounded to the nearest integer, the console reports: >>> -22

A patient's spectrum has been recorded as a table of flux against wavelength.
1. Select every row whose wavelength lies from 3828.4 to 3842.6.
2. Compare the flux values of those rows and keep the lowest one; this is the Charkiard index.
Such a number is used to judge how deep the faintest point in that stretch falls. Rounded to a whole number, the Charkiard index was 230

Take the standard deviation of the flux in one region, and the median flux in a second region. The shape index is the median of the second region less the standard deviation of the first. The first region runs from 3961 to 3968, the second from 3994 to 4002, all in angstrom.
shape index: 203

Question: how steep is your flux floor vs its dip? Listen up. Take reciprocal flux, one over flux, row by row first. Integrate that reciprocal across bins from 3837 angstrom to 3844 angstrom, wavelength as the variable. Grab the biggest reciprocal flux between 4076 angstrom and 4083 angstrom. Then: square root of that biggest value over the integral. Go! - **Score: 0.41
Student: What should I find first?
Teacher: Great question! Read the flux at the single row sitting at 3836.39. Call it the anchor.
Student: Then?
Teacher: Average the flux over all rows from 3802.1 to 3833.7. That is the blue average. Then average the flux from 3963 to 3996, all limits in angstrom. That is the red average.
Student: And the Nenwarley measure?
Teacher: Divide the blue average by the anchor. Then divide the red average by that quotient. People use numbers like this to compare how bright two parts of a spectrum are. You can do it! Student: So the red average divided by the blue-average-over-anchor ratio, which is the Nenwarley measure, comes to 215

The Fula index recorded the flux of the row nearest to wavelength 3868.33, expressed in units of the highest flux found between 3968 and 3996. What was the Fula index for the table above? 1.13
